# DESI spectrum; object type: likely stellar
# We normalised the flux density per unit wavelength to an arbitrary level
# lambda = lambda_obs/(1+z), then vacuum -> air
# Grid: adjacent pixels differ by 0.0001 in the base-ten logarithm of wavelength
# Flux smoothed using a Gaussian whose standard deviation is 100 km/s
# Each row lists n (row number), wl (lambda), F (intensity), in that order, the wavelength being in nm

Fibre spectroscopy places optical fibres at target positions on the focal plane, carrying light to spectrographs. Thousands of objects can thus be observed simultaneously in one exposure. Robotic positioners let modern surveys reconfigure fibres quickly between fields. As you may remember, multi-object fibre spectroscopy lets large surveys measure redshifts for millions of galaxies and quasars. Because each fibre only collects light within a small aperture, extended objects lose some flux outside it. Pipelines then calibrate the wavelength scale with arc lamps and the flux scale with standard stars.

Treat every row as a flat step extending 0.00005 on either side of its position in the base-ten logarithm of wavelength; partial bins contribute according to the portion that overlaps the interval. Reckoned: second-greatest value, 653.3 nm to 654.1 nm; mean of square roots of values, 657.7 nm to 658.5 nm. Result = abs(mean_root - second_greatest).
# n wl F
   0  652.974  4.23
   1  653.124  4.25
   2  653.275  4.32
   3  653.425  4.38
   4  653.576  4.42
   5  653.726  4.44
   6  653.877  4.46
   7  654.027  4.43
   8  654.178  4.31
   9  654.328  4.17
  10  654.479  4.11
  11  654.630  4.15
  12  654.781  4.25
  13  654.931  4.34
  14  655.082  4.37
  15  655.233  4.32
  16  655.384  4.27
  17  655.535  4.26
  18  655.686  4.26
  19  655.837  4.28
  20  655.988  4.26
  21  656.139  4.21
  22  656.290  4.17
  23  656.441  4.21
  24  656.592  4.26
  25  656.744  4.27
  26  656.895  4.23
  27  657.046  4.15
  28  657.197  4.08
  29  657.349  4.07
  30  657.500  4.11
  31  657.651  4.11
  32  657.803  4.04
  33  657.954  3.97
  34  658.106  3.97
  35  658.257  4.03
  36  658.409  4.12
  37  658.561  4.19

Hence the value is 2.43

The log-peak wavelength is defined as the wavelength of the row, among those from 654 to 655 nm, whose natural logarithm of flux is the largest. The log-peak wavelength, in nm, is 654.027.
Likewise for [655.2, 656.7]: 655.233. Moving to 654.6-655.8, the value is 655.082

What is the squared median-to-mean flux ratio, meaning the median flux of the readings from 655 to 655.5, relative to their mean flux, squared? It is 1.00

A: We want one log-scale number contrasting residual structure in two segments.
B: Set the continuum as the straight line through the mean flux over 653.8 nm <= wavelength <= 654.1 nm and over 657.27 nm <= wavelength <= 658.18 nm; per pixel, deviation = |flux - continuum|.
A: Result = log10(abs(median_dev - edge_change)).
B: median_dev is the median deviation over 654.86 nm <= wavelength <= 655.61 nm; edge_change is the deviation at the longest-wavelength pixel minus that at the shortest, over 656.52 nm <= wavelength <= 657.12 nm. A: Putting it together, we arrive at -1.10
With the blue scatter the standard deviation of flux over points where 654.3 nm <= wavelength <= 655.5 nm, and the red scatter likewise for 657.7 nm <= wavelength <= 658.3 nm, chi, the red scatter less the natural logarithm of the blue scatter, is 2.4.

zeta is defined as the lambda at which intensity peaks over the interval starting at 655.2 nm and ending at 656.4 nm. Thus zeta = 655.233 nm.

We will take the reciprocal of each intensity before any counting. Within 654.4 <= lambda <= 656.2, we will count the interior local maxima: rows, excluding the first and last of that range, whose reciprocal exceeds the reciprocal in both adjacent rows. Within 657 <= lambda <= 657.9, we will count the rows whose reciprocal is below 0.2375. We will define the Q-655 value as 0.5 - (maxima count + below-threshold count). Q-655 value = 0.5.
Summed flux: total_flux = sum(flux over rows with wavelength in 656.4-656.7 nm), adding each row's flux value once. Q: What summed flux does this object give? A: 8.5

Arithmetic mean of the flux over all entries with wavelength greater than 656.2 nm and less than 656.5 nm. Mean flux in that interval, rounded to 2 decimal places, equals 4.19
